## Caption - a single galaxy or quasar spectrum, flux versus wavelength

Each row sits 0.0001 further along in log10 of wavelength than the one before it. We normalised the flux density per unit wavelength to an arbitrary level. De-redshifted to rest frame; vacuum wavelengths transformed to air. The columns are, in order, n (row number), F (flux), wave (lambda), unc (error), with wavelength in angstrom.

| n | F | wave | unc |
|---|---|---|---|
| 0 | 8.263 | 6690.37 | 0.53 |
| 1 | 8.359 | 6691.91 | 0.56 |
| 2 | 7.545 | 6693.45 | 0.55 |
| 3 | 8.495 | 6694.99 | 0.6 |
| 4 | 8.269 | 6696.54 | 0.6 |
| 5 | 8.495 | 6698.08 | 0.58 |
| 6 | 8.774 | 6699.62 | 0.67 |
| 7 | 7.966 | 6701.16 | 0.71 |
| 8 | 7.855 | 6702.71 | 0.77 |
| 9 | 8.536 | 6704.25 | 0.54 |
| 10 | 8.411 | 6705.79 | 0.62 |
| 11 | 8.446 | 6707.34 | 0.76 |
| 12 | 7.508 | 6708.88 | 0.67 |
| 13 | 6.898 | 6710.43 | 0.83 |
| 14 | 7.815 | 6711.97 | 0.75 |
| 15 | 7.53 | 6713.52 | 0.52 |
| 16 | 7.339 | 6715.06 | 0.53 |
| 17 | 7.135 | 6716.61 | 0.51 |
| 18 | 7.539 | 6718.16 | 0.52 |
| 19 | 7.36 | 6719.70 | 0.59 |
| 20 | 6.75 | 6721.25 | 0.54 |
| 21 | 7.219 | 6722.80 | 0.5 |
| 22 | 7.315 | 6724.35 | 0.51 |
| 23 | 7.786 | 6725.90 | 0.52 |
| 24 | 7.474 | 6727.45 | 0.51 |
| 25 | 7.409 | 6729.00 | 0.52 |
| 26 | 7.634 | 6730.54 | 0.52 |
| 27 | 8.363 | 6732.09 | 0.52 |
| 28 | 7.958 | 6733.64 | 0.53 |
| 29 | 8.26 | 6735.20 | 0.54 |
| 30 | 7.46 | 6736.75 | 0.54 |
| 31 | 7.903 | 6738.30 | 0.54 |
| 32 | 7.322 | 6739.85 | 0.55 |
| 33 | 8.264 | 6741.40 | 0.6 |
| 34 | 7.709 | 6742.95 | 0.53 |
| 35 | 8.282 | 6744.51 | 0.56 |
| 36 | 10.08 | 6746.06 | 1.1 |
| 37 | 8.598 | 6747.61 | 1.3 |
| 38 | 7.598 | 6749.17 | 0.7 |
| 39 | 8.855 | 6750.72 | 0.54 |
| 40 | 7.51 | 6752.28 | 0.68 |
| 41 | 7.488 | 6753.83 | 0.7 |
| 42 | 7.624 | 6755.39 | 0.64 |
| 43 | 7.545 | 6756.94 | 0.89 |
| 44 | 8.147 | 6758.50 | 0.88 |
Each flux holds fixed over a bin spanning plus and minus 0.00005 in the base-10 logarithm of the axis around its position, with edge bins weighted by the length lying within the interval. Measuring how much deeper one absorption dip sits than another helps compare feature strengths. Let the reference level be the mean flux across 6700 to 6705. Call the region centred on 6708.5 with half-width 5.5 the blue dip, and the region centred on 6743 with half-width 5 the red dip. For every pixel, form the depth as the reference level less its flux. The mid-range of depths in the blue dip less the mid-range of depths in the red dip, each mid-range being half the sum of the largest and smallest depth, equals 1.0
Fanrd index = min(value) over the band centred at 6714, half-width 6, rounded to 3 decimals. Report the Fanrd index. 6.898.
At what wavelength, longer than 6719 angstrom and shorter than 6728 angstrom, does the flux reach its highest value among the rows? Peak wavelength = 6725.90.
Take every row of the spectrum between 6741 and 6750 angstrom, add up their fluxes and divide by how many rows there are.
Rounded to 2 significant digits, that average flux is 8.4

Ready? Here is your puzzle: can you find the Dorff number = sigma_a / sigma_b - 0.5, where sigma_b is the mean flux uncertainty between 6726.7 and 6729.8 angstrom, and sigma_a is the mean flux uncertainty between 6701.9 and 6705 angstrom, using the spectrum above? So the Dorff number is 0.77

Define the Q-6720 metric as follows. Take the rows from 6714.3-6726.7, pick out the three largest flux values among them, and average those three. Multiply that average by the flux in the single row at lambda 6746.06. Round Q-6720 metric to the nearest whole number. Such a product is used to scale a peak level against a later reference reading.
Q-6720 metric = 76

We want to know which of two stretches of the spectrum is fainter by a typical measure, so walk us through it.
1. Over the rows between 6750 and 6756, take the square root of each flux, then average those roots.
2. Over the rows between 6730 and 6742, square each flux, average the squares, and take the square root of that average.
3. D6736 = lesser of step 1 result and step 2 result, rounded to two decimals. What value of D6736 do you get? 2.80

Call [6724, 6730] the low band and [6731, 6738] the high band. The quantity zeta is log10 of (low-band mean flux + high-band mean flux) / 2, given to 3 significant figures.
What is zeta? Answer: 0.889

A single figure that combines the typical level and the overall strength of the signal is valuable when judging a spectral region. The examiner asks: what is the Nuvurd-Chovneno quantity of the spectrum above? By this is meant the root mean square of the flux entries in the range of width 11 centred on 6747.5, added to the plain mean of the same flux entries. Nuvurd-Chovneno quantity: 16.8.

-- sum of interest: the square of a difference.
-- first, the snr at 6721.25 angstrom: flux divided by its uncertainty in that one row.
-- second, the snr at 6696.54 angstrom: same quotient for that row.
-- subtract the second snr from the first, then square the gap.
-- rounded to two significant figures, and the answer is 1.6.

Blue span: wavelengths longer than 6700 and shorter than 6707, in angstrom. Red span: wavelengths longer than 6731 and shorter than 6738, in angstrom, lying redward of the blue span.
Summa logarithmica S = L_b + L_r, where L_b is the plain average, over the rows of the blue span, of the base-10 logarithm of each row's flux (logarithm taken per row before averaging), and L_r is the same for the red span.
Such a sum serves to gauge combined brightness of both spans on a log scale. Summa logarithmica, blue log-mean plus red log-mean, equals 1.816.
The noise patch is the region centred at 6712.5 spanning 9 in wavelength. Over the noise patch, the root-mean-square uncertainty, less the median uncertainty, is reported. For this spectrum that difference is 0.047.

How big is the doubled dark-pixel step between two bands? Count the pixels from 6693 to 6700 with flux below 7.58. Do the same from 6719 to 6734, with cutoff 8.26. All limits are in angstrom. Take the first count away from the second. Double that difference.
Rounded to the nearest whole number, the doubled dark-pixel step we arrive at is 16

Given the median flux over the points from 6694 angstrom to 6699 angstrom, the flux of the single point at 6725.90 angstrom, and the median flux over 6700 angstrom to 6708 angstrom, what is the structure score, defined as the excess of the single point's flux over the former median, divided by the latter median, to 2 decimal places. -0.08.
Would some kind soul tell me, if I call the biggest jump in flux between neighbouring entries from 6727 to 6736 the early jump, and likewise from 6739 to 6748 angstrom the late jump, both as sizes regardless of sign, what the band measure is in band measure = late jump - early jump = 1.1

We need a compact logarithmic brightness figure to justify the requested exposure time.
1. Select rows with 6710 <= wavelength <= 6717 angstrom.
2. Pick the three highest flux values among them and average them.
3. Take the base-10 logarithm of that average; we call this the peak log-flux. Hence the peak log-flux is 0.879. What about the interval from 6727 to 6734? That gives 0.902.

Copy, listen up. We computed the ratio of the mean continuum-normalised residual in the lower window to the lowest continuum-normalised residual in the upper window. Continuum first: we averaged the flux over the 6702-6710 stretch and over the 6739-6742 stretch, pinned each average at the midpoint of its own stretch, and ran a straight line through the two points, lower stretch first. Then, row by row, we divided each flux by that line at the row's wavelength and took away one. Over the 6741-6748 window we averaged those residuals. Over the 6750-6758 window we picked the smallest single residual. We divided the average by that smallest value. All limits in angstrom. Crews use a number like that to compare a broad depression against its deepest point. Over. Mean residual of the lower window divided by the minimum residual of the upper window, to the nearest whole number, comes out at -5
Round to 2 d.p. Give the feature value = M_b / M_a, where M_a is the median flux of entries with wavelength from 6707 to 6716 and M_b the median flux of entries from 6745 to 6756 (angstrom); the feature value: 1.01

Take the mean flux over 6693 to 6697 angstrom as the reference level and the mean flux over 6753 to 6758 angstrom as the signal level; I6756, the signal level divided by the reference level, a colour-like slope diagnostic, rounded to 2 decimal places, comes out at 0.93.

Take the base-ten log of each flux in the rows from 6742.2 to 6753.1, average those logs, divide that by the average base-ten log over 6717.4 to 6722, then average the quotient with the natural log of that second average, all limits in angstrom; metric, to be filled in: 0.460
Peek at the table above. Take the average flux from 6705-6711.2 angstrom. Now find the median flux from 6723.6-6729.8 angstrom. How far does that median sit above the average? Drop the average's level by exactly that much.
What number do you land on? 8.2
